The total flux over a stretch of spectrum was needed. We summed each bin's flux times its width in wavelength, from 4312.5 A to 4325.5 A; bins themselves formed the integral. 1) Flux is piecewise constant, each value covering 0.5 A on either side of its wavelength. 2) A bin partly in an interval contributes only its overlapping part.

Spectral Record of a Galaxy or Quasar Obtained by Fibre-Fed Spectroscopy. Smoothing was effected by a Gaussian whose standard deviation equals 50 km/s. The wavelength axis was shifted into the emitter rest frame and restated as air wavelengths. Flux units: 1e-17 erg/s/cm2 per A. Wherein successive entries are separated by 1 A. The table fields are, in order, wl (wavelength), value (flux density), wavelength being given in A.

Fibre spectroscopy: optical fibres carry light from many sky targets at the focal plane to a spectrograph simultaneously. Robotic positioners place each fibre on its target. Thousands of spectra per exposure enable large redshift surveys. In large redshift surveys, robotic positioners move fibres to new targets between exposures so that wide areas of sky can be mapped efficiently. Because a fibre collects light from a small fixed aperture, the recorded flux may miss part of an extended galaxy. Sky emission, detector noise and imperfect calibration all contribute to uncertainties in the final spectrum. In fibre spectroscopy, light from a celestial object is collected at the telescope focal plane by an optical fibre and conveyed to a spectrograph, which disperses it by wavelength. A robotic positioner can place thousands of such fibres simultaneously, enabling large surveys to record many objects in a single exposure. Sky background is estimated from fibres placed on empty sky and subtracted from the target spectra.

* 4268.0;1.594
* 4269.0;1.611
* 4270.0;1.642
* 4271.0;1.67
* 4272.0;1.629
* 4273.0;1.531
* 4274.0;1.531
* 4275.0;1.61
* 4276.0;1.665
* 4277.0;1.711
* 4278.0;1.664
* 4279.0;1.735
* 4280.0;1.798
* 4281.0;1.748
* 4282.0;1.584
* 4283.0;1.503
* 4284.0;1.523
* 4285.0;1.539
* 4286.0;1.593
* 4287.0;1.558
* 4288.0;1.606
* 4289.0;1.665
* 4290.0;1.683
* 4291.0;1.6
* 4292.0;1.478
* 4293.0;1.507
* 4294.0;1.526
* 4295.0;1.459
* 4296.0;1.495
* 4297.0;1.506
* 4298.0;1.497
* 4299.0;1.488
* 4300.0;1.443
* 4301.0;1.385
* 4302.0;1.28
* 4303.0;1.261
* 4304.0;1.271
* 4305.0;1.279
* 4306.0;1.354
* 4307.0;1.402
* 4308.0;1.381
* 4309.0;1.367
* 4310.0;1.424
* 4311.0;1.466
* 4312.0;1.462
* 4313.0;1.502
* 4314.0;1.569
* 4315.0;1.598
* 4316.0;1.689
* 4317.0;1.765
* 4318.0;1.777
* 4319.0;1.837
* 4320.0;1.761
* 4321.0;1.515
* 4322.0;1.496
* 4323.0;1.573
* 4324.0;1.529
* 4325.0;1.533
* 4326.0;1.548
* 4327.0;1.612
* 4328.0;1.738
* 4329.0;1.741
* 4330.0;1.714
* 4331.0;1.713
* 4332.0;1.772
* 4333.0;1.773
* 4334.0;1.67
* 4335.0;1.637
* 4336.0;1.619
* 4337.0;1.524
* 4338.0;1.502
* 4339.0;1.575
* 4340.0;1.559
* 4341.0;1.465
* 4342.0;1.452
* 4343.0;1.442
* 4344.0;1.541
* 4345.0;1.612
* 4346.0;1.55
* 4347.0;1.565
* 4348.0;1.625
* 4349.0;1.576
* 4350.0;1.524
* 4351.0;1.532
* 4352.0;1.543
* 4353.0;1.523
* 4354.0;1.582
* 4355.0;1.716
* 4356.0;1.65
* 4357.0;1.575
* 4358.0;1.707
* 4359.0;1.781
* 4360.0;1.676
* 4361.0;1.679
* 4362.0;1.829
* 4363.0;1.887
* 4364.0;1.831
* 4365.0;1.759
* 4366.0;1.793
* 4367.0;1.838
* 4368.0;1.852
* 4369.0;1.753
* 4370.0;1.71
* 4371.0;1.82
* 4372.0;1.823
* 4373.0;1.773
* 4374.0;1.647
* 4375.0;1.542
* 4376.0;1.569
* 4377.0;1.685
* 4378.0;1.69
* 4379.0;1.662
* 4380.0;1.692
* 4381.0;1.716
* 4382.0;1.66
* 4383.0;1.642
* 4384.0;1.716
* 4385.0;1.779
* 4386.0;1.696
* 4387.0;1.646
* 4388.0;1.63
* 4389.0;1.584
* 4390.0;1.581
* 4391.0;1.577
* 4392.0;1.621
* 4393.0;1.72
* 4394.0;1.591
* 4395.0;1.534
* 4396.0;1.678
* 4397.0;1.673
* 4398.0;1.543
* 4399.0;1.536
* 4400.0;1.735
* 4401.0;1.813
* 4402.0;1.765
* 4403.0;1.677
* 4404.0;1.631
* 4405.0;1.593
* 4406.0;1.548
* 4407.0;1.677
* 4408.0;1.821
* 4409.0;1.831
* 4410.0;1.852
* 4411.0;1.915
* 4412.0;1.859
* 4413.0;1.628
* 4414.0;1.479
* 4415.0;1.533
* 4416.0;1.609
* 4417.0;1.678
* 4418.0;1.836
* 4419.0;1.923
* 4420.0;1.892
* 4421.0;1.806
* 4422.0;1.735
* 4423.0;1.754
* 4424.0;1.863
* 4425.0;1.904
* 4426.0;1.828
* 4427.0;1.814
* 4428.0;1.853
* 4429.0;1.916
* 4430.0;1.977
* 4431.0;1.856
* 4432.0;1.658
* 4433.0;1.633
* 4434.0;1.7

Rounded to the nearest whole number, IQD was 21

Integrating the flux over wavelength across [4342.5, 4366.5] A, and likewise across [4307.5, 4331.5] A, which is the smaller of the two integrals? 38.3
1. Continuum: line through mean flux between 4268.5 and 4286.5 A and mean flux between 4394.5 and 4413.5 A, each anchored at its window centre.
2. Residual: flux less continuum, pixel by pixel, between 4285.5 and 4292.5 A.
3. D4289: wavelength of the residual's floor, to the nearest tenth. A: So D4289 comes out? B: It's 4292.0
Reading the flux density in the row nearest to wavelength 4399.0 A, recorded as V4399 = 1.536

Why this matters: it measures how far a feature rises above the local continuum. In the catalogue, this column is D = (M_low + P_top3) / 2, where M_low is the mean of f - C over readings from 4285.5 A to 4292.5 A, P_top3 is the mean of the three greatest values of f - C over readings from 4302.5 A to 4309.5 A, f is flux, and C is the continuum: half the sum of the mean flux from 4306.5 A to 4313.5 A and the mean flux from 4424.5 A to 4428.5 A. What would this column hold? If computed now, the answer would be -0.15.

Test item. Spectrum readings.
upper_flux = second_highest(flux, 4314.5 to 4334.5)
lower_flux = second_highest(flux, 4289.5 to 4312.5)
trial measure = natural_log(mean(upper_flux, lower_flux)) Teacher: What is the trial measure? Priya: 0.52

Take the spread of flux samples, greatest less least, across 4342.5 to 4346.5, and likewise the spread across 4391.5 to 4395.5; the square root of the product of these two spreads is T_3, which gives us 0.18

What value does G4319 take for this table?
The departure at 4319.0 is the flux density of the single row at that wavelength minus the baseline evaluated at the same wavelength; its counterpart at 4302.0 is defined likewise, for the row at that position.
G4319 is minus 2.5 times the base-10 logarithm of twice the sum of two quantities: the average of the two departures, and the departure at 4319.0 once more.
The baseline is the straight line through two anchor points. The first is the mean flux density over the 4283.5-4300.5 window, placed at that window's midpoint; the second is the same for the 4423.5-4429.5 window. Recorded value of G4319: 0.95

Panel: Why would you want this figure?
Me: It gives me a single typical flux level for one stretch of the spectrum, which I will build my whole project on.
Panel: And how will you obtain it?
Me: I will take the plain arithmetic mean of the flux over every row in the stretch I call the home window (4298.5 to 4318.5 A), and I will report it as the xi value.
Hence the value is 1.46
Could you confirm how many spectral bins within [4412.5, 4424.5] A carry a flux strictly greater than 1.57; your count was 10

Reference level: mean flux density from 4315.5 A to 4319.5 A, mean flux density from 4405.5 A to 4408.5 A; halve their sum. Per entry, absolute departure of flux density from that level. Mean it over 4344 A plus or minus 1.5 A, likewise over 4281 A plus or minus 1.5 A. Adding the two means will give 0.27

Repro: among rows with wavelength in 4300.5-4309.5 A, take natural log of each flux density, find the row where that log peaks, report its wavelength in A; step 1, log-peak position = 4307.0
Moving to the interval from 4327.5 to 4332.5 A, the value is 4332.0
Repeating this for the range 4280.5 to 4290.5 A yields 4281.0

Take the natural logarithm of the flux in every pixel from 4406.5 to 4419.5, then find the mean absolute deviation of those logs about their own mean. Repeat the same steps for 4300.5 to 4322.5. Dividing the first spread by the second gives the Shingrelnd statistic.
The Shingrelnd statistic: 0.8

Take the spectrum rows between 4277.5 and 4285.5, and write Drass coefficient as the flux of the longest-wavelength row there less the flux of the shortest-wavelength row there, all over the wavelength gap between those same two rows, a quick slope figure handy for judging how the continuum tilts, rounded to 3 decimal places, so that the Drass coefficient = -0.018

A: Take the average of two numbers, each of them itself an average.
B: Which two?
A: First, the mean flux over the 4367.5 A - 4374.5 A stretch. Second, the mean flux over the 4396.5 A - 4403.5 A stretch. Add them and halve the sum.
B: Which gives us 1.72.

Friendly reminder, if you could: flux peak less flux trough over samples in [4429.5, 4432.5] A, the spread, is 0.32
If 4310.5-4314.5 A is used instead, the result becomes 0.11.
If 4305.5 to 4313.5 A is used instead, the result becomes 0.15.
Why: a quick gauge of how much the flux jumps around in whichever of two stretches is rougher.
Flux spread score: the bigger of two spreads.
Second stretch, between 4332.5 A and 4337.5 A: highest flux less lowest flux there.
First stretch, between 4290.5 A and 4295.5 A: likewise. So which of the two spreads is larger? 0.25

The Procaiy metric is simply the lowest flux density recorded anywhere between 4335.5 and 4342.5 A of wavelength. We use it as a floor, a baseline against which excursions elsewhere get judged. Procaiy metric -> 1.452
